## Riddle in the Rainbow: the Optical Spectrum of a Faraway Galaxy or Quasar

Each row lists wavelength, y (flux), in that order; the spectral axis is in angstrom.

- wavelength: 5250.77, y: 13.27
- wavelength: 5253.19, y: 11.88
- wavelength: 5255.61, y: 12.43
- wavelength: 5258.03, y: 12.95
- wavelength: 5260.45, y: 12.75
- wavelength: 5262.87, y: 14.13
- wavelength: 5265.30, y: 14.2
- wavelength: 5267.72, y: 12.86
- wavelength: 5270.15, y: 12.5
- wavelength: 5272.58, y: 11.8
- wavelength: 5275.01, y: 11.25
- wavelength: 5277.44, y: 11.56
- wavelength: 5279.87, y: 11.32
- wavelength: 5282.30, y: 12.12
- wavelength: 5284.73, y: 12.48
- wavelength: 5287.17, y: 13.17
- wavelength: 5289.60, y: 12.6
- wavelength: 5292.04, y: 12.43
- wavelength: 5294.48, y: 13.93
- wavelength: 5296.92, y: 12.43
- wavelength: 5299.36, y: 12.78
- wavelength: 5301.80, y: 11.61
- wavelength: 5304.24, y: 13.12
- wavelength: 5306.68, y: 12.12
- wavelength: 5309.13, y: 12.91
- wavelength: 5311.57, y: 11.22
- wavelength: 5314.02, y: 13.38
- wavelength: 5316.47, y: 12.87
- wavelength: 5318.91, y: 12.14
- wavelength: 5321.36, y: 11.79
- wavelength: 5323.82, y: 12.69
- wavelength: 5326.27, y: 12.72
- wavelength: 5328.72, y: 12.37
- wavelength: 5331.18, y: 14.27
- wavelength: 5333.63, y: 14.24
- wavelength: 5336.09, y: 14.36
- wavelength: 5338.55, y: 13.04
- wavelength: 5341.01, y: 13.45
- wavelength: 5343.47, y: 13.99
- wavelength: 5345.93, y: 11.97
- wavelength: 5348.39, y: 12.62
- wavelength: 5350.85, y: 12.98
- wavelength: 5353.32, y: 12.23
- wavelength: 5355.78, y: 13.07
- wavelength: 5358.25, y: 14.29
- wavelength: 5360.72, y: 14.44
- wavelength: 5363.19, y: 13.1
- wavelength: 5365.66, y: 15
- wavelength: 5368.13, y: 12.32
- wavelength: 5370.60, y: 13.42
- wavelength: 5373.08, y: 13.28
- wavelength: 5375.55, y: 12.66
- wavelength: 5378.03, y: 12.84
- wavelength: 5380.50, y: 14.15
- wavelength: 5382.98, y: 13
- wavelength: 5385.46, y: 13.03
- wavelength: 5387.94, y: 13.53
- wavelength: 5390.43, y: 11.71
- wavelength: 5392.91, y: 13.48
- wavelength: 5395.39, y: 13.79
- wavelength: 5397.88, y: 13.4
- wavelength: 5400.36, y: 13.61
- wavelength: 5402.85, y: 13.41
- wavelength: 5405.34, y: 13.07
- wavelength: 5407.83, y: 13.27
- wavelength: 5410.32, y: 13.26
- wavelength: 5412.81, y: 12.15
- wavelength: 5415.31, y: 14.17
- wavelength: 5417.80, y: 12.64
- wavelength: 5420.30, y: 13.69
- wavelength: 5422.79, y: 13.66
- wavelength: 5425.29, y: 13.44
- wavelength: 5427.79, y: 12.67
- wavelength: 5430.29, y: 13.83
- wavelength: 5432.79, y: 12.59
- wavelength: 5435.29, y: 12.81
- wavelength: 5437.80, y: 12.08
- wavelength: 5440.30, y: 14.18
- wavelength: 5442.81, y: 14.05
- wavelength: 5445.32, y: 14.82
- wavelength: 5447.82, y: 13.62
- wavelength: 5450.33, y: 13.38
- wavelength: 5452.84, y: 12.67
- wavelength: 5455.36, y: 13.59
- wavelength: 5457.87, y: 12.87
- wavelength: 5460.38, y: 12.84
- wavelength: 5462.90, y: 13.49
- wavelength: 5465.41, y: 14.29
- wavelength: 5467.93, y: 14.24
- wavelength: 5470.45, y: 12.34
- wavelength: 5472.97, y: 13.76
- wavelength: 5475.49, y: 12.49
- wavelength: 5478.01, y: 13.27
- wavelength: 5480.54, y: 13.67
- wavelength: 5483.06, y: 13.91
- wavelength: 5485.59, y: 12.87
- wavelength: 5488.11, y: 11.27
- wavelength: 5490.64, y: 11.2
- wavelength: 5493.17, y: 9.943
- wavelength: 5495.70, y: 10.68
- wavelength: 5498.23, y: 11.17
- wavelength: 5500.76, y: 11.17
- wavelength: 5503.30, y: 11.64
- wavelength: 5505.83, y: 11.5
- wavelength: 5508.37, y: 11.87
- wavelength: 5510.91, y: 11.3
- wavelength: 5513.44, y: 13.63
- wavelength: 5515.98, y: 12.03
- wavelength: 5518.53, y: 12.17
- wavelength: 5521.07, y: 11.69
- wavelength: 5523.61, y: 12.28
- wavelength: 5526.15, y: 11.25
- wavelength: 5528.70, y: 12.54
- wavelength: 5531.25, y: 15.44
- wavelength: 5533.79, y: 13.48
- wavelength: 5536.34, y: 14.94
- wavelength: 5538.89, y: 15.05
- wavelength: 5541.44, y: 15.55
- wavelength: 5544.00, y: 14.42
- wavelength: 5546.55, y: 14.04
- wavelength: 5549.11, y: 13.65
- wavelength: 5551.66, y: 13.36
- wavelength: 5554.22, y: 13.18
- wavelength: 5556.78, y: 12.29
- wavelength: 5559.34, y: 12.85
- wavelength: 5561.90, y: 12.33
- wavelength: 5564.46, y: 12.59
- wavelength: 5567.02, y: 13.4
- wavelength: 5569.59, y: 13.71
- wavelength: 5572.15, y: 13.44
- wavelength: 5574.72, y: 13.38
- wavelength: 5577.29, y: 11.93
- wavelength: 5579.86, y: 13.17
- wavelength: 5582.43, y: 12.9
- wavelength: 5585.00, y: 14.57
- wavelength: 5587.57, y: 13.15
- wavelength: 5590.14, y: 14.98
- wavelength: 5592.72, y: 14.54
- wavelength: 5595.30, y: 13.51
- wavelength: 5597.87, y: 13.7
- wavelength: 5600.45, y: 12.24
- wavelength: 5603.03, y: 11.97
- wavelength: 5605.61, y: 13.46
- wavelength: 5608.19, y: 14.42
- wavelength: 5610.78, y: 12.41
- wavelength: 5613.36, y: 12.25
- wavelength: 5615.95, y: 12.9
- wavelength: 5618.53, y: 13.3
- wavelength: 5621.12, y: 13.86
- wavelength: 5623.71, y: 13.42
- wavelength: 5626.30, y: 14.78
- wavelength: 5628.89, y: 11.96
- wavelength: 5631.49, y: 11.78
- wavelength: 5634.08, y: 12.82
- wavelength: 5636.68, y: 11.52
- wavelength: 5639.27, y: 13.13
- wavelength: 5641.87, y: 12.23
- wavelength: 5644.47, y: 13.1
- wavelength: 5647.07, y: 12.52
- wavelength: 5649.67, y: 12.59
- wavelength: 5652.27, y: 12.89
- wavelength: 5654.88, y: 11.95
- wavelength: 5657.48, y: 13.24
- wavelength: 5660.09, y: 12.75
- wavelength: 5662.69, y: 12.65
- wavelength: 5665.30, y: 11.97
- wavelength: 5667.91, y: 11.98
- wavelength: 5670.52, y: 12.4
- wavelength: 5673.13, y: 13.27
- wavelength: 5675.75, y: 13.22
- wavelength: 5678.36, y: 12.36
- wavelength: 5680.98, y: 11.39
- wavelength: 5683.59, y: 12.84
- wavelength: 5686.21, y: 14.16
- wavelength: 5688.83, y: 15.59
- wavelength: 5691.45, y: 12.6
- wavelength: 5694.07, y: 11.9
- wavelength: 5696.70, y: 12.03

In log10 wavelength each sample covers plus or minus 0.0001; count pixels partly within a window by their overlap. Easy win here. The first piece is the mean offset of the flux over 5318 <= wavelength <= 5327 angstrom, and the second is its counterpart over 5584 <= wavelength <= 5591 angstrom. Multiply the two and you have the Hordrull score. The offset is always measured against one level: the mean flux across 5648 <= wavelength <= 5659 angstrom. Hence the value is -0.52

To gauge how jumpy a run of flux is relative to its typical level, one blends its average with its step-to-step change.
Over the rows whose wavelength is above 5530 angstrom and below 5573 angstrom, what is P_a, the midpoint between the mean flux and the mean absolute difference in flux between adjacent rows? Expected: 7.2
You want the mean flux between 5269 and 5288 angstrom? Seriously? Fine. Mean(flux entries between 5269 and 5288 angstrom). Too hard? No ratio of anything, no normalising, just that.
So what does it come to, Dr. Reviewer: 12.0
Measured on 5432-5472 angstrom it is 13.4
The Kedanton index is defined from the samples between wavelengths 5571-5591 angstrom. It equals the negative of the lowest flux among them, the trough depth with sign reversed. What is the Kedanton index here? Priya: -11.93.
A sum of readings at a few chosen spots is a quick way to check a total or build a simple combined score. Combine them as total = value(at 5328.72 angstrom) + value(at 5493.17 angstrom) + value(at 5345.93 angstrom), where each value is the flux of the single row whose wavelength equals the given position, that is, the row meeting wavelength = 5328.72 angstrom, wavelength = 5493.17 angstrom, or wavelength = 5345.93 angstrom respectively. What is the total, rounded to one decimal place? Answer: 34.3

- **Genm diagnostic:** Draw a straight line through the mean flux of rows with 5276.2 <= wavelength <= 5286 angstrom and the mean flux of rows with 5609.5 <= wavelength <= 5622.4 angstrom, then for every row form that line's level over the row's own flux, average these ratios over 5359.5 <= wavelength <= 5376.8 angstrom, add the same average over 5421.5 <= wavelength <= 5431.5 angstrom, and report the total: 1.83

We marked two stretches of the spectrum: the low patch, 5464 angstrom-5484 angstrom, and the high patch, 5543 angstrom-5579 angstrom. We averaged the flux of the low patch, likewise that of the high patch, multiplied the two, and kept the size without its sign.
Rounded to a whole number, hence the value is 178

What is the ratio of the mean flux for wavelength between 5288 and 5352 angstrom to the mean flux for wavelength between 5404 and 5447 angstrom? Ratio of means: 0.96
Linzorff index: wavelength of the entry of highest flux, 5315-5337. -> 5336.09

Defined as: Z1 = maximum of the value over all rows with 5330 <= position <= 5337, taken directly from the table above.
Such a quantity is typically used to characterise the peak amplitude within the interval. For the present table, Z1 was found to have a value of 14.36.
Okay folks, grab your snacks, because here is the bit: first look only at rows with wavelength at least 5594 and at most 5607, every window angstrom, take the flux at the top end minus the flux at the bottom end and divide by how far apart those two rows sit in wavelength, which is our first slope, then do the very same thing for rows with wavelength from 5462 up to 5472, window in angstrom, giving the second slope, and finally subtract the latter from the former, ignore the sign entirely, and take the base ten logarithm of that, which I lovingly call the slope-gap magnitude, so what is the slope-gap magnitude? -0.83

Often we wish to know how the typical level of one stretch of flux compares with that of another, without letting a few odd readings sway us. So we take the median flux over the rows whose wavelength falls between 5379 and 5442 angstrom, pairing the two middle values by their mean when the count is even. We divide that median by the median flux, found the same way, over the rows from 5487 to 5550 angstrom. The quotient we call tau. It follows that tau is 1.11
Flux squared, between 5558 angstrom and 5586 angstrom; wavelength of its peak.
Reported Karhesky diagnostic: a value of 5585.00 angstrom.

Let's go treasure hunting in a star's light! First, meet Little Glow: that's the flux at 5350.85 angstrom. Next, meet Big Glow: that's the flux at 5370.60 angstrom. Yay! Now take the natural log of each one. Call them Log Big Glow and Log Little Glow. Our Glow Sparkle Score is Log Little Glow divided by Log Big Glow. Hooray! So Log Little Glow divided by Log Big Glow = 0.987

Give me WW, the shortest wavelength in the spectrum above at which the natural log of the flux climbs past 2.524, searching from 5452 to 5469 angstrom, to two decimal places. 5452.84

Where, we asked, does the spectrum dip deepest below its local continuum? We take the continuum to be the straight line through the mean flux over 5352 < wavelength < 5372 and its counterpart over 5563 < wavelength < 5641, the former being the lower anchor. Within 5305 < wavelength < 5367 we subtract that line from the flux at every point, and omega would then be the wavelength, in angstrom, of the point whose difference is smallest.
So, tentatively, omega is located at 5311.57 angstrom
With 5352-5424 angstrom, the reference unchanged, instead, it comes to 5390.43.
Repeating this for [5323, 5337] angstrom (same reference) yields 5328.72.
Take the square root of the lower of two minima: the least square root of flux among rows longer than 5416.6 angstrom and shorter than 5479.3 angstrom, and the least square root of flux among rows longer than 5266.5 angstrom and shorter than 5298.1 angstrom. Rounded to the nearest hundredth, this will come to 1.83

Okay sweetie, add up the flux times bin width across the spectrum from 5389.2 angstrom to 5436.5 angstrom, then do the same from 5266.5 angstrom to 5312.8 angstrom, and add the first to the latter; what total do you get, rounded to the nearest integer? 1195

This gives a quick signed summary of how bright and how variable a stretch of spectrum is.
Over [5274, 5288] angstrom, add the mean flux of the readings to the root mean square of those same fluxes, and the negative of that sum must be -24.0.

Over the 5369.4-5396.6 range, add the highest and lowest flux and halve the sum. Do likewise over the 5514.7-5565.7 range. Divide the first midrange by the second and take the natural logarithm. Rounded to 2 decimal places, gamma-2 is -0.04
